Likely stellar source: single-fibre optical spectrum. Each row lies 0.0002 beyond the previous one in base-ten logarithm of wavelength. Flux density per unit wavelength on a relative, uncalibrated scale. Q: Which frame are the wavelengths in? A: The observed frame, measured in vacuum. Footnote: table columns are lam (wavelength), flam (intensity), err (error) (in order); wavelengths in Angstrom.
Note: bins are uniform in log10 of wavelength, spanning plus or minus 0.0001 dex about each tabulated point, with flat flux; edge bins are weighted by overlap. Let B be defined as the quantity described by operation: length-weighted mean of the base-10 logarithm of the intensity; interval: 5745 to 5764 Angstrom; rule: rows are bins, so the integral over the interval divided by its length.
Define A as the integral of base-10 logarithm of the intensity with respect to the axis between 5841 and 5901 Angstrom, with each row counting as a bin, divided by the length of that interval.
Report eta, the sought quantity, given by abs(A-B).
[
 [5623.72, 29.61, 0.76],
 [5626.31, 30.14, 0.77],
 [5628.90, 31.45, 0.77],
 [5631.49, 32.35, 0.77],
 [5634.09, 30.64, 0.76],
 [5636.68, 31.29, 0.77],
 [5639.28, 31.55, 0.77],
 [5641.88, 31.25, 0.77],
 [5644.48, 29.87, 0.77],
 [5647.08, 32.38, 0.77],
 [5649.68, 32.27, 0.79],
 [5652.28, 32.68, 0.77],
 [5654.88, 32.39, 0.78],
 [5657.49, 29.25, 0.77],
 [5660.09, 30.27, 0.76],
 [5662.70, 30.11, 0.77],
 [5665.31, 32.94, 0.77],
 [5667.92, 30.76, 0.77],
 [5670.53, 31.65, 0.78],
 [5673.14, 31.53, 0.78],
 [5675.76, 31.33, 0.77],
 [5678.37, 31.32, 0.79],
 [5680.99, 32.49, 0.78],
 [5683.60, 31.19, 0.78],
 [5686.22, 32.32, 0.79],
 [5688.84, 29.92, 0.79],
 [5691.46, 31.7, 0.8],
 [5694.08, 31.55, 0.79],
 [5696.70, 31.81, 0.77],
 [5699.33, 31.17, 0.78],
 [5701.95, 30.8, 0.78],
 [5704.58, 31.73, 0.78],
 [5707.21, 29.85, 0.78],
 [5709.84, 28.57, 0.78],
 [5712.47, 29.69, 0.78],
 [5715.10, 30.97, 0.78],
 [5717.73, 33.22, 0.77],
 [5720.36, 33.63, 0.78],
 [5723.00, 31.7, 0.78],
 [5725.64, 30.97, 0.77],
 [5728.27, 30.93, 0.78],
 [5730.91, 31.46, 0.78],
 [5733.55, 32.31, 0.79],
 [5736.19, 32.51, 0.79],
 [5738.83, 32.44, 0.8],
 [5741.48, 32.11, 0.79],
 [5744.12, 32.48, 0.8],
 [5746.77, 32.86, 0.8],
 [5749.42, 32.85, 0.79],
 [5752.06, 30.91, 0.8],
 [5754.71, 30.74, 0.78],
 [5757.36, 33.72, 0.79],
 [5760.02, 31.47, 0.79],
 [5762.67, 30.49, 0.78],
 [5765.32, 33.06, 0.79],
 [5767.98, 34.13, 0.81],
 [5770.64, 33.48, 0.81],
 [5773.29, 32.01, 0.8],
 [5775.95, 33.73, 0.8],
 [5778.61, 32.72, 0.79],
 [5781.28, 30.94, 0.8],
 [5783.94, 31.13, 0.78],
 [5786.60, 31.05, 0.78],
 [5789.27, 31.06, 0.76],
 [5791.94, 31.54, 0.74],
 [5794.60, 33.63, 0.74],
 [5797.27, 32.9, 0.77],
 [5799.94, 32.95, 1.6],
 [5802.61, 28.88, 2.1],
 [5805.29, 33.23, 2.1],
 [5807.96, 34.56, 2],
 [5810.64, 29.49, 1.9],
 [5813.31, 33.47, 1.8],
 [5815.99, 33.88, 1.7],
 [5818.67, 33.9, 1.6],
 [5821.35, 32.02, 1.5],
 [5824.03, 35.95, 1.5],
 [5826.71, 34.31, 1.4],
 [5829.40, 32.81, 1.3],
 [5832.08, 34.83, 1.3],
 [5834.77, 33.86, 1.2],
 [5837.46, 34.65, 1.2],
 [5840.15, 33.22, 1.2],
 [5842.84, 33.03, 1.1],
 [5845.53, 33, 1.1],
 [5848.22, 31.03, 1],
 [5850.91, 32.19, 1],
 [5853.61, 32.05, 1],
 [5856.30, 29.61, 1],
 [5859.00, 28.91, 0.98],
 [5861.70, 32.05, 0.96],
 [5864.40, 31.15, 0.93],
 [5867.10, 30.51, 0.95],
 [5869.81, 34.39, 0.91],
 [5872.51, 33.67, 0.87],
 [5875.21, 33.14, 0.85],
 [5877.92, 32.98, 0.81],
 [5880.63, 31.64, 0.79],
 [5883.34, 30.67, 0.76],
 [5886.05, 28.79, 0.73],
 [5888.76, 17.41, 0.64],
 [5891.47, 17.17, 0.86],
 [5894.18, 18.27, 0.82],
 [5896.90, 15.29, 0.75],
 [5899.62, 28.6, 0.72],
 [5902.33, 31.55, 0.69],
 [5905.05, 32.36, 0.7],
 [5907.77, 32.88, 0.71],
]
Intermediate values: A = 1.45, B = 1.50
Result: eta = 0.053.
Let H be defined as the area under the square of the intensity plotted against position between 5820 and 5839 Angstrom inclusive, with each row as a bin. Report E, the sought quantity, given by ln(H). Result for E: 10.00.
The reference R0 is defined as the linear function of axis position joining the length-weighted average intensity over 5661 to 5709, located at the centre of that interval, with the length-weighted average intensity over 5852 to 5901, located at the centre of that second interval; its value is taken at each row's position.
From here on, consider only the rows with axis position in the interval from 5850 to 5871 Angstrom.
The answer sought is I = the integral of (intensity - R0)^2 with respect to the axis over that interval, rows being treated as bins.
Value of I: 234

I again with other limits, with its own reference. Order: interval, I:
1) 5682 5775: 331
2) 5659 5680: 18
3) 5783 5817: 356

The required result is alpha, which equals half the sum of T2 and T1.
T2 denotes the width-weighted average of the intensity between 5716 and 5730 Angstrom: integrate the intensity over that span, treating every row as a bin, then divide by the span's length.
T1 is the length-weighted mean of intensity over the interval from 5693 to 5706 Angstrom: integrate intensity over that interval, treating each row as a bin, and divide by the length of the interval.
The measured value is 31.7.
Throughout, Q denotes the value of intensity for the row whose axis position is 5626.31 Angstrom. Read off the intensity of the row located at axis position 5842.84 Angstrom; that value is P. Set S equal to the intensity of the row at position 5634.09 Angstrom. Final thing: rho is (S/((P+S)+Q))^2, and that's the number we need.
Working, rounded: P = 33.03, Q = 30.14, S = 30.64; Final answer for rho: 0.107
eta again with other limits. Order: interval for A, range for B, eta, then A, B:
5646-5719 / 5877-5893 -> 0.093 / 1.49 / 1.40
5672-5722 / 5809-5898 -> 0.018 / 1.50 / 1.48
